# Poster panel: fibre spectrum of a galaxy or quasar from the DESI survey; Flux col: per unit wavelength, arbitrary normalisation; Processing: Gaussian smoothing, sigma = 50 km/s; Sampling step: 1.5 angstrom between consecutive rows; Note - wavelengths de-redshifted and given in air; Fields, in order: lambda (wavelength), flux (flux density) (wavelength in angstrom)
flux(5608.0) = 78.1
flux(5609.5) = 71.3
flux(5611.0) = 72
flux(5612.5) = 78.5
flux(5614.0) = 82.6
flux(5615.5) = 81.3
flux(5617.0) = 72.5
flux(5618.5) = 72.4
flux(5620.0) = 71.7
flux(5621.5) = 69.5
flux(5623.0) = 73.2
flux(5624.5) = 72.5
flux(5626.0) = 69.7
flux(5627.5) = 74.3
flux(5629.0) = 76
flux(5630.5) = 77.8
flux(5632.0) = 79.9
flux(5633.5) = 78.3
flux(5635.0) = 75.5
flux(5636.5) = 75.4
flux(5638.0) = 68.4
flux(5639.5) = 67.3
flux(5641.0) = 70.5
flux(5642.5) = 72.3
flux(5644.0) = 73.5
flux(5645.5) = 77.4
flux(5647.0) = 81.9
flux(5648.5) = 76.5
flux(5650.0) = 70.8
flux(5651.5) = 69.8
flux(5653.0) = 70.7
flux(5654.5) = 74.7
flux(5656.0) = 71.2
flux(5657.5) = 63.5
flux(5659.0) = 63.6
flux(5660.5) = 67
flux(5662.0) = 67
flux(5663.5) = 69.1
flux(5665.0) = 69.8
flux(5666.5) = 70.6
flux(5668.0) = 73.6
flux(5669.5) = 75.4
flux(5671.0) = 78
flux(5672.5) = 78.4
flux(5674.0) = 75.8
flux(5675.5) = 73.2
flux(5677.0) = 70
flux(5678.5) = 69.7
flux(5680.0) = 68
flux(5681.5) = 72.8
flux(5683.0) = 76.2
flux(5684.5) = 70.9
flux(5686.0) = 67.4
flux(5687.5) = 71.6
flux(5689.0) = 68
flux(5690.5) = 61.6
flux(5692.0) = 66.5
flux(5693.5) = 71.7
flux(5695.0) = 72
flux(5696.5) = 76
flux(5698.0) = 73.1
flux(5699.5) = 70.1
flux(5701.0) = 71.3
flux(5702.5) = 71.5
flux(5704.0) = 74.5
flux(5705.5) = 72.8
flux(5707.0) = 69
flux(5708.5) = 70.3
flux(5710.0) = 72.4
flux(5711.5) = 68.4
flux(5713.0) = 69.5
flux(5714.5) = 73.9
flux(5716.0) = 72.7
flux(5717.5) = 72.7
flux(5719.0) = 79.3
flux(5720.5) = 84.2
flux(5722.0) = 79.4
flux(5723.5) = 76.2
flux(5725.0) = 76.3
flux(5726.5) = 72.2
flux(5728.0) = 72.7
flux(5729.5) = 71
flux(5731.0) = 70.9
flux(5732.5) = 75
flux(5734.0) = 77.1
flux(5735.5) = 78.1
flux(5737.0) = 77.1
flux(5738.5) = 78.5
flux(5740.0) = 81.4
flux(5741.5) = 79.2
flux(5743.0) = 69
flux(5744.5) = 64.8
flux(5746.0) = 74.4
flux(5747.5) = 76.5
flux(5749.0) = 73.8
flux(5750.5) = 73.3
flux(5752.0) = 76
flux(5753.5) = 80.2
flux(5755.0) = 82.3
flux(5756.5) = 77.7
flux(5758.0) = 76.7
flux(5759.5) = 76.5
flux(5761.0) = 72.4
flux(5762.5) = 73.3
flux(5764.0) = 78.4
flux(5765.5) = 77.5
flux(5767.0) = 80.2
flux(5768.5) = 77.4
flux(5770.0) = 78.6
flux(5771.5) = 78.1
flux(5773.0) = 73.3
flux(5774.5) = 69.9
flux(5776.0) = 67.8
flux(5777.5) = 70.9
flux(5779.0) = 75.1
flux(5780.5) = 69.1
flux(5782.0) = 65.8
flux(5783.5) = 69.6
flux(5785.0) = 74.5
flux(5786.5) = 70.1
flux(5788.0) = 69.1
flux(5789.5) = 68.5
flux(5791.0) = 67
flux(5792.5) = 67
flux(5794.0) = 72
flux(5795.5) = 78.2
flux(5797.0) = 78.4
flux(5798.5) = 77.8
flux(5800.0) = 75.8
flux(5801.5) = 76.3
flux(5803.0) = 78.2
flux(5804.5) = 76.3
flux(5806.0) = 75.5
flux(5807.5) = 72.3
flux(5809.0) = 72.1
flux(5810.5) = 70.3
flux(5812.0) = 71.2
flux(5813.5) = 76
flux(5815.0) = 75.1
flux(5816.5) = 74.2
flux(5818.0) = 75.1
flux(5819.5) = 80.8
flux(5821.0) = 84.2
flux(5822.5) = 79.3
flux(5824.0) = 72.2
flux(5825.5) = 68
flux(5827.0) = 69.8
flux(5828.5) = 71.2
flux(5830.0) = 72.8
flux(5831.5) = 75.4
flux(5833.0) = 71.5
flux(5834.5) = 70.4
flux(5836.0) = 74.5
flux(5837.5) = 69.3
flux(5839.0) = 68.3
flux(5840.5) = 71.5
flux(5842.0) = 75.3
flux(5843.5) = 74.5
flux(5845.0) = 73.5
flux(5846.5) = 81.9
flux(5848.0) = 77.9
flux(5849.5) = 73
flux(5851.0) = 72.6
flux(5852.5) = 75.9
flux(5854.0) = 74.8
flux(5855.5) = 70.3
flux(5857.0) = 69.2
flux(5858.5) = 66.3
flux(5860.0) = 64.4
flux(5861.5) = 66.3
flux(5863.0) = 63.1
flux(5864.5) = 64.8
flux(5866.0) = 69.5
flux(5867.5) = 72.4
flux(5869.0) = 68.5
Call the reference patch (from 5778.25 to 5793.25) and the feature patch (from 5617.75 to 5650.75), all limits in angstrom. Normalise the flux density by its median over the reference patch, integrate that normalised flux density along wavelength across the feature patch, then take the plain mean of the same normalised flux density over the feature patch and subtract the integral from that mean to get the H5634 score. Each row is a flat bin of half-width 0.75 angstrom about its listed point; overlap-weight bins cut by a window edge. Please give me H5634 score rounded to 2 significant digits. -34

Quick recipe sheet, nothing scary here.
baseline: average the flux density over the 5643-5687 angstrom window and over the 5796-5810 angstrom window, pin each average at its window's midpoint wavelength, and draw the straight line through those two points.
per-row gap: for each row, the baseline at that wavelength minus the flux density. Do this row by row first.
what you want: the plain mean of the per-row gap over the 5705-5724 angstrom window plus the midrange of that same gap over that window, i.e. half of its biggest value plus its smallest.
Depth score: -3.5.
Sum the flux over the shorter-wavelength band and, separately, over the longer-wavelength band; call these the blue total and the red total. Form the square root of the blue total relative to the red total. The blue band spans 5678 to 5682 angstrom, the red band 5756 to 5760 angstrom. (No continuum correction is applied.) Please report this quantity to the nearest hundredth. 0.95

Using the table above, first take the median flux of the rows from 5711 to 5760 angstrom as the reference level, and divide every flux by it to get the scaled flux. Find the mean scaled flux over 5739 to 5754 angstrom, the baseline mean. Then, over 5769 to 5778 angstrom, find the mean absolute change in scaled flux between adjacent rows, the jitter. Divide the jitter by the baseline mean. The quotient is 0.037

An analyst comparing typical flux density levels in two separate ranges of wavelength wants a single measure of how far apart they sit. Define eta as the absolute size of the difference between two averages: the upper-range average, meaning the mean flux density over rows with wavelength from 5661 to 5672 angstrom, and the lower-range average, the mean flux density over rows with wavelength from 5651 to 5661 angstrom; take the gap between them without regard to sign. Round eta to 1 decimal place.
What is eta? 3.3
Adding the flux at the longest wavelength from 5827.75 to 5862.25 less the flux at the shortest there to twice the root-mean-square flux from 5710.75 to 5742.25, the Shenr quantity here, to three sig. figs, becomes 146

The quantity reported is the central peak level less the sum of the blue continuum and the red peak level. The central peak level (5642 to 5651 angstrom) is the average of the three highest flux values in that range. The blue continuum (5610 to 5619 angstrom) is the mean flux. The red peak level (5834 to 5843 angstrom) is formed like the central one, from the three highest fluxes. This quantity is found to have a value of -71.7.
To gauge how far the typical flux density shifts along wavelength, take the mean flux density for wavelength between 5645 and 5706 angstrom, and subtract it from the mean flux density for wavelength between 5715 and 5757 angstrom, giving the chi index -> 4.2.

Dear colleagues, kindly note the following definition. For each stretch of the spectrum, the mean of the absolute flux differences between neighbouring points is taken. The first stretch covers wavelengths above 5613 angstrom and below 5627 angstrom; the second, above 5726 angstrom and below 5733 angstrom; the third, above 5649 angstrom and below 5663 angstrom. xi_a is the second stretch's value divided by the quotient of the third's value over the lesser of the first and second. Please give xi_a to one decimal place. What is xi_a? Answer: 1.0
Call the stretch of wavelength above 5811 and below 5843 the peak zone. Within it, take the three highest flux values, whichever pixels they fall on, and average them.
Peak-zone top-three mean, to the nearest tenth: 81.4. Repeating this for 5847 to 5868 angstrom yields 76.2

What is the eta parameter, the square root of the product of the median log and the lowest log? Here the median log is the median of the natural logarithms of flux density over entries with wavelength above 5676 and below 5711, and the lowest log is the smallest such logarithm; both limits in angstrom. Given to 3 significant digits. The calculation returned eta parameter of 4.19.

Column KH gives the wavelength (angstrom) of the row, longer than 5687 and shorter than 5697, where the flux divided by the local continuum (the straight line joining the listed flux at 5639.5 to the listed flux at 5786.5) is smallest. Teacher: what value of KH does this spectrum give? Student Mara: 5690.5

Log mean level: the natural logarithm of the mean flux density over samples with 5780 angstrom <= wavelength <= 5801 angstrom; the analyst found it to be 4.27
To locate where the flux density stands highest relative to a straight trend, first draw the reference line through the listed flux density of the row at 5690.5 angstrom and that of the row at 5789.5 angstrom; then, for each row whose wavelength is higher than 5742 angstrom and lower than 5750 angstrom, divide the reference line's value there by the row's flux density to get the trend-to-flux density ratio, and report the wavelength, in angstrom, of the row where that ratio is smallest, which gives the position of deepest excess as 5747.5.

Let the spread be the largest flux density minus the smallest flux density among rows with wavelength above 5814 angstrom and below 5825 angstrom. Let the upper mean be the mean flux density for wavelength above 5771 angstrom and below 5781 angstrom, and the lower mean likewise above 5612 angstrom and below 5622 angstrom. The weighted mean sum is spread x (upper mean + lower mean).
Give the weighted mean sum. 1770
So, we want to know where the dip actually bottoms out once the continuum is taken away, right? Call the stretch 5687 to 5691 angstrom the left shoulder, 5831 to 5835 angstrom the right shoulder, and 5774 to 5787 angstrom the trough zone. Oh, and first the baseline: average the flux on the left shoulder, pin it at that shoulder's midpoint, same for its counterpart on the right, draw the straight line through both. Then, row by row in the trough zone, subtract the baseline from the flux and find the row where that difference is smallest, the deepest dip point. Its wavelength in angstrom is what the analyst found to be 5782.0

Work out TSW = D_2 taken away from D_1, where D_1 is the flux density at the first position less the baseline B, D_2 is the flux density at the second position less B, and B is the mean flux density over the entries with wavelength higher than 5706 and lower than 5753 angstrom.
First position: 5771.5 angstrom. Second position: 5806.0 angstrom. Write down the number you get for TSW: 3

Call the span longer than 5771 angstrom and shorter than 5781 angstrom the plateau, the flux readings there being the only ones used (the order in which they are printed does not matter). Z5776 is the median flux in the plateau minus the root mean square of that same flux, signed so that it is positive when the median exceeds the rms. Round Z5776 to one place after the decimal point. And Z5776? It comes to -1.2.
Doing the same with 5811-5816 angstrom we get 1.0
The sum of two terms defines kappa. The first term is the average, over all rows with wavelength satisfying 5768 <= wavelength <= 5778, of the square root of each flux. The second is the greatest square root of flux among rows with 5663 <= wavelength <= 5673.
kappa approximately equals 17.4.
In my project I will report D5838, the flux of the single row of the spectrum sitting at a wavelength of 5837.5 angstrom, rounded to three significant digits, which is 69.3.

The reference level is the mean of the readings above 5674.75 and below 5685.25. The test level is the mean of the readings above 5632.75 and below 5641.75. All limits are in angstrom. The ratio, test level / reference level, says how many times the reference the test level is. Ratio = 1.01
